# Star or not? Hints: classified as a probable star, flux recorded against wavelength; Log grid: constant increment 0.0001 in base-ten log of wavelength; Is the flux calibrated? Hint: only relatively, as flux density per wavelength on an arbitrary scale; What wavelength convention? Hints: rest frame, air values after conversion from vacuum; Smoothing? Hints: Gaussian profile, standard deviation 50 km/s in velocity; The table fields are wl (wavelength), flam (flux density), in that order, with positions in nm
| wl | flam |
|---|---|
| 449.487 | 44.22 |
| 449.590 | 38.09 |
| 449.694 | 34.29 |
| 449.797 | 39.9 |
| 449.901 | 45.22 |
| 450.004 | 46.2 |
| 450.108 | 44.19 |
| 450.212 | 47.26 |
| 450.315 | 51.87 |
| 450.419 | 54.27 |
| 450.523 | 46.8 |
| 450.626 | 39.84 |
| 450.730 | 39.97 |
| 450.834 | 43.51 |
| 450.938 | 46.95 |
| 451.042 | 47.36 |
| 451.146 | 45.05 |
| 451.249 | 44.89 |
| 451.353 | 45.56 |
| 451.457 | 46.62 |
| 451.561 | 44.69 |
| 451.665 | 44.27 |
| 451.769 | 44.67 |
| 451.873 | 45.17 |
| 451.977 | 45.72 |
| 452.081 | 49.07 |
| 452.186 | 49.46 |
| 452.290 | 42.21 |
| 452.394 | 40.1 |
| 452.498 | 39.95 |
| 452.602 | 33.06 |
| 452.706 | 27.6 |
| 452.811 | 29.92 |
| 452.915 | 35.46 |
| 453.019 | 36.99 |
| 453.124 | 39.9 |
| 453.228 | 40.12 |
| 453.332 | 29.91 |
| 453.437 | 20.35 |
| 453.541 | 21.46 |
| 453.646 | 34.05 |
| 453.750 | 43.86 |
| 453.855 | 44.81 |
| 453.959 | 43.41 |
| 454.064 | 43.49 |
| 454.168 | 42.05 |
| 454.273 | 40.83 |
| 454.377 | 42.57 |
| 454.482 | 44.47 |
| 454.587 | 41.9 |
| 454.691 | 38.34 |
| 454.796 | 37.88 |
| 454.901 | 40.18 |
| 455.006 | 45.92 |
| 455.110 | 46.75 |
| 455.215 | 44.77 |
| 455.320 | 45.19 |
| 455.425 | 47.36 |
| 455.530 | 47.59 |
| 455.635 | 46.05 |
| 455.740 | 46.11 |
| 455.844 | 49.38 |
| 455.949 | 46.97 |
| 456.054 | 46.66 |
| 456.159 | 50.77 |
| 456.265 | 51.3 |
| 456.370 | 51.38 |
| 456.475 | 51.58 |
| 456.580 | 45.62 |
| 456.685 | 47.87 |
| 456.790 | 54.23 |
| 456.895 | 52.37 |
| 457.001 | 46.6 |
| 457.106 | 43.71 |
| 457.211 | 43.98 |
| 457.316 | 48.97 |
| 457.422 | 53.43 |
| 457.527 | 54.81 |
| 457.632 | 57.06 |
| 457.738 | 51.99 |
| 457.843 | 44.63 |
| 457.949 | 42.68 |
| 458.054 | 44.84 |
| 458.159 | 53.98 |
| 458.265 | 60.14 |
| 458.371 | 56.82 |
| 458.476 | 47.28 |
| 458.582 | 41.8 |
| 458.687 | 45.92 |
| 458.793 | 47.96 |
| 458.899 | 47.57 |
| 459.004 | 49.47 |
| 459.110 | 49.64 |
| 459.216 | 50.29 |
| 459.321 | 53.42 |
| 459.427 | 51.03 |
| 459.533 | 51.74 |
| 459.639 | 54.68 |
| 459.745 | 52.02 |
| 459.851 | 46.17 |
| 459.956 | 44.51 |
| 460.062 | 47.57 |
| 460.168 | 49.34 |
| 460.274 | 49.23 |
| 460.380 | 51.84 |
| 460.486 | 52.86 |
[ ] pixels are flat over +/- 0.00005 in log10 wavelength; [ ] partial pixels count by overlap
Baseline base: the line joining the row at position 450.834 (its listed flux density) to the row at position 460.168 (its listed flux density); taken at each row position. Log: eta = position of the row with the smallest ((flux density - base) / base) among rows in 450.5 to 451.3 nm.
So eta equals 450.626 nm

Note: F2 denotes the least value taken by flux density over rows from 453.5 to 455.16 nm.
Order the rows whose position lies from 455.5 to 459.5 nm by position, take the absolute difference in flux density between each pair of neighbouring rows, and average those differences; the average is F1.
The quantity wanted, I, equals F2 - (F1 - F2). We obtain 40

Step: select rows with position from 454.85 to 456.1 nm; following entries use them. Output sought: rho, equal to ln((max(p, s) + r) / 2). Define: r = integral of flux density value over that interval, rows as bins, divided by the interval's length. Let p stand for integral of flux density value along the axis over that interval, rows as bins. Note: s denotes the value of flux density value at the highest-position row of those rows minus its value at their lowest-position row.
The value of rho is 3.95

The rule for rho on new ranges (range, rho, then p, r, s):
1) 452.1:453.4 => 3.75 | 48.3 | 37.1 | -20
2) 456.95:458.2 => 4.01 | 61.1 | 48.9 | 7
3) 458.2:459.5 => 4.05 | 65.2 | 50.2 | -9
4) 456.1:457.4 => 4.03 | 63.8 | 49.1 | -2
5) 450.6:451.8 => 3.89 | 53.4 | 44.5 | 5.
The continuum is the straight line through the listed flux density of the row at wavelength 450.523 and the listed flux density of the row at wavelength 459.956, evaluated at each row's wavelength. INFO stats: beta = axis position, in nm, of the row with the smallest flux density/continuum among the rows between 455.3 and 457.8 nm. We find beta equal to 457.106 nm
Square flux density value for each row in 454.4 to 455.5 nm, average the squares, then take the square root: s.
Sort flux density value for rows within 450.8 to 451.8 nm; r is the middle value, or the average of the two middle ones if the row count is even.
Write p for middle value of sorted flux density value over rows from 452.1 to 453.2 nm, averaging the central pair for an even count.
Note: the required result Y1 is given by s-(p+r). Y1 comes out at -40.0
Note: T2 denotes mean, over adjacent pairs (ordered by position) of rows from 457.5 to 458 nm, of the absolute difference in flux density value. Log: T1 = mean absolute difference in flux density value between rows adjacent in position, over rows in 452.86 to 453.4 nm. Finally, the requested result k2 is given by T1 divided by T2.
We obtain 0.9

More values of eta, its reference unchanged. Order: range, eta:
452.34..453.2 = 452.706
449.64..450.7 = 449.694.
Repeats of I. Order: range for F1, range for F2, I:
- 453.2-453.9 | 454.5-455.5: 68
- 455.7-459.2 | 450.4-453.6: 37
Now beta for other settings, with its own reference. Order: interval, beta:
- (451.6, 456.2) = 453.437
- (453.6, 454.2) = 453.646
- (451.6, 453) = 452.706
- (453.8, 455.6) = 454.796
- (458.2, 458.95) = 458.582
